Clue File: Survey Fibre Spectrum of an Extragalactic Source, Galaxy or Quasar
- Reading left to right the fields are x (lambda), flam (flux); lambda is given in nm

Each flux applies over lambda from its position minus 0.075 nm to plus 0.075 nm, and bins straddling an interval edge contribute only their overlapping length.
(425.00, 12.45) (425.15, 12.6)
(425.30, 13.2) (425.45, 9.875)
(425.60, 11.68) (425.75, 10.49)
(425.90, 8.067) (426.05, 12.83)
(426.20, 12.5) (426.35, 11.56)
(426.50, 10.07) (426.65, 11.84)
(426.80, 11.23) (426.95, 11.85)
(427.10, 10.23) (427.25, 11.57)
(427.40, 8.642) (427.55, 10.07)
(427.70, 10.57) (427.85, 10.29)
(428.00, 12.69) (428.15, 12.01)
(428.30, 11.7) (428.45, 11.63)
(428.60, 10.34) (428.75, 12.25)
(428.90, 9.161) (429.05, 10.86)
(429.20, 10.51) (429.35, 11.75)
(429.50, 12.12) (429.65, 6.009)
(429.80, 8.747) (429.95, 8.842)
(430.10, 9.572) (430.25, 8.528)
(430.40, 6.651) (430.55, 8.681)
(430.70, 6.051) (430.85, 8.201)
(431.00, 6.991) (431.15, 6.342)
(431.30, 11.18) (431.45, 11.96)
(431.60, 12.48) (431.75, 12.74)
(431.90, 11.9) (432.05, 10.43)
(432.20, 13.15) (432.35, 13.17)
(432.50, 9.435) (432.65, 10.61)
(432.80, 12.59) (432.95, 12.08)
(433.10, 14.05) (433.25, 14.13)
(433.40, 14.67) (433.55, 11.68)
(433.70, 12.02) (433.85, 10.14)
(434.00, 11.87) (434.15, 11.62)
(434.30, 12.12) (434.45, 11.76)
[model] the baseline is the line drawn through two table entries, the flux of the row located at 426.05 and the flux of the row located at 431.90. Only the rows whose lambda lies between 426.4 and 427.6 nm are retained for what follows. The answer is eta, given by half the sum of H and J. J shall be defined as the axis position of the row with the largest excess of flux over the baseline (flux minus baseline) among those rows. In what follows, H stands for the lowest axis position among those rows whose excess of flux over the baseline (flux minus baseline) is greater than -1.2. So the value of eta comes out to 426.80 nm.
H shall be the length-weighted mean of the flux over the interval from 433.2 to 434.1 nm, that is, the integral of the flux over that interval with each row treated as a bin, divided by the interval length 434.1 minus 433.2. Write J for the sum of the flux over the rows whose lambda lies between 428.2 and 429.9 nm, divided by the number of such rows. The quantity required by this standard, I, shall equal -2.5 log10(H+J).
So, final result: -3.40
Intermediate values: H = 12.3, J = 10.5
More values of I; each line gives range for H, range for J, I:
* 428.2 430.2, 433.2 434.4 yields -3.38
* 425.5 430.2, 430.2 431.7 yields -3.22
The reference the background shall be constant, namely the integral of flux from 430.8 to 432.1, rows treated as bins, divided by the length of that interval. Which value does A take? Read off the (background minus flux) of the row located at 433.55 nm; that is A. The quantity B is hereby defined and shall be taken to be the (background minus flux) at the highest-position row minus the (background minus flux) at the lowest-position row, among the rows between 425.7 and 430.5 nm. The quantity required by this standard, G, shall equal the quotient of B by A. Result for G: -3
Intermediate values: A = -1.4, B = 4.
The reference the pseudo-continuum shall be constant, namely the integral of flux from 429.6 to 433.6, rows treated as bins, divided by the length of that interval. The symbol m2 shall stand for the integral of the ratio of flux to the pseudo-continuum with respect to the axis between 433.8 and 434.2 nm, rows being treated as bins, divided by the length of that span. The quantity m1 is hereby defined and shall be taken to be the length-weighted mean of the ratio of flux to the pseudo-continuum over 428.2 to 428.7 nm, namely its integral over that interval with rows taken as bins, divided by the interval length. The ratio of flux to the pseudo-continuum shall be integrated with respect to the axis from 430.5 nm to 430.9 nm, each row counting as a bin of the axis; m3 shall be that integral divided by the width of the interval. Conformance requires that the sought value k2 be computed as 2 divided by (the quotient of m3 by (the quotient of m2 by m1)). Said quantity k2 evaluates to 2.7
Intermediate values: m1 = 1.09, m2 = 1.08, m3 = 0.72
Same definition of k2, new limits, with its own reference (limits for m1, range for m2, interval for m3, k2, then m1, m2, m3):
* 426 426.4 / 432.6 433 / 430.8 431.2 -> 2.8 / 1.18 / 1.13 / 0.69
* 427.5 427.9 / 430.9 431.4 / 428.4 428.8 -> 1.5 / 0.99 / 0.80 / 1.09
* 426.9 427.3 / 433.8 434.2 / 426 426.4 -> 1.7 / 1.07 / 1.08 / 1.18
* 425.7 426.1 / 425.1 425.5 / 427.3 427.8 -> 2.5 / 0.99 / 1.15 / 0.95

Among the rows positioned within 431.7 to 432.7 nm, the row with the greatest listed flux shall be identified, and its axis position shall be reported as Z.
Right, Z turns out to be 432.35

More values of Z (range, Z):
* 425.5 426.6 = 426.05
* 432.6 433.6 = 433.40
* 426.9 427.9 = 426.95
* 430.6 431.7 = 431.60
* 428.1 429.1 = 428.75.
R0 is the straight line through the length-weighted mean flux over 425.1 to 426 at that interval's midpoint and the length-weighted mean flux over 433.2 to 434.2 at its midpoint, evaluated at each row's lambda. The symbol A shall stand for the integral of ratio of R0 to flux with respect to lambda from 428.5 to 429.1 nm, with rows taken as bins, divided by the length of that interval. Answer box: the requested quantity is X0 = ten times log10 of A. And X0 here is 0.4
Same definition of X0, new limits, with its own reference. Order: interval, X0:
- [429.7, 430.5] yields 1.5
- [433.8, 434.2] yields 0.4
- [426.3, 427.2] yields 0.0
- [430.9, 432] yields 0.9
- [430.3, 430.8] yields 2.2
